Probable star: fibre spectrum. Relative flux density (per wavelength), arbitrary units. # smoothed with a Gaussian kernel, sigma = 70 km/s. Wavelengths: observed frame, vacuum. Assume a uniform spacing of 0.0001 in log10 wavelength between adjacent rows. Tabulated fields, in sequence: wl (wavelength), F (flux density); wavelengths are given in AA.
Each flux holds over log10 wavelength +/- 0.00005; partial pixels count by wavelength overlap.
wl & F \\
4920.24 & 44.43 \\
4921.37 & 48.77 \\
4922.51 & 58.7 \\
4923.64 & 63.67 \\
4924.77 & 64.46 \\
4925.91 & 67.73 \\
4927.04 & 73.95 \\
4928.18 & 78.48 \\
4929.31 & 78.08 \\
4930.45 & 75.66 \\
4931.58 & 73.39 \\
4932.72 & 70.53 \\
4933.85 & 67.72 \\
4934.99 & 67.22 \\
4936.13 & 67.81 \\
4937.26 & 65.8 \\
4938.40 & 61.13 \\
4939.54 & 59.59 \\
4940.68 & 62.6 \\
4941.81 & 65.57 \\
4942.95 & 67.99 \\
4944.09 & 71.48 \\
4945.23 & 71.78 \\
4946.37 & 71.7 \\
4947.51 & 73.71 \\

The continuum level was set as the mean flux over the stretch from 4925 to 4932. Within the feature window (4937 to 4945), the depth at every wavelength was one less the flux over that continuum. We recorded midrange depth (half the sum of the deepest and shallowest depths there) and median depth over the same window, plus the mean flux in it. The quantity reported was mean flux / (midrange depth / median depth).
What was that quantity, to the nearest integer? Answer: 65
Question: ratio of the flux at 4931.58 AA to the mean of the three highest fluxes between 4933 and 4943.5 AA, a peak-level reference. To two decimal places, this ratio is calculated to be 1.08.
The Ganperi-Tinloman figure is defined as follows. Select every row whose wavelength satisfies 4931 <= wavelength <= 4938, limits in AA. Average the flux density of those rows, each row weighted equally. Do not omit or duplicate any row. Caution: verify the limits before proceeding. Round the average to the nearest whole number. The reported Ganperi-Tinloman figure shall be 69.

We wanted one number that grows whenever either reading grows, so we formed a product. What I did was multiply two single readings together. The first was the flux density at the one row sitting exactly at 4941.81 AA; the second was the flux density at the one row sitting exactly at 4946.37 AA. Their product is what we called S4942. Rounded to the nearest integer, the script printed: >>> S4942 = 4701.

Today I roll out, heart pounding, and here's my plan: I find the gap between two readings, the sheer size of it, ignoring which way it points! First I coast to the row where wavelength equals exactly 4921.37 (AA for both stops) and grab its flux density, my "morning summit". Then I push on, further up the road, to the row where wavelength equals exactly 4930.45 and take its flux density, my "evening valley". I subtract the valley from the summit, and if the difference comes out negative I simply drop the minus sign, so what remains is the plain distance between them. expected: 26.9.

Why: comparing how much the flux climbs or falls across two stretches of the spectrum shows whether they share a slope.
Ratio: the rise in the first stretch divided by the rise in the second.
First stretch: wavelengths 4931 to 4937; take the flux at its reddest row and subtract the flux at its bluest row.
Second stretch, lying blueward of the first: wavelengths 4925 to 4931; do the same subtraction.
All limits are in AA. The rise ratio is -0.7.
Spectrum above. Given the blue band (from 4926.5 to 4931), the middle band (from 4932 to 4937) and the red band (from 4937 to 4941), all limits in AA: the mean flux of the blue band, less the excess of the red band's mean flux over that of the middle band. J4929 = 83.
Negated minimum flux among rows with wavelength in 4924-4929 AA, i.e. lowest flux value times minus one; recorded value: -64.5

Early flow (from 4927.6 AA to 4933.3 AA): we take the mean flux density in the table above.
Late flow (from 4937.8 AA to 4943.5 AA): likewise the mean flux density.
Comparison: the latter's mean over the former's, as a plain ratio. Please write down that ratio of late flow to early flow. 0.84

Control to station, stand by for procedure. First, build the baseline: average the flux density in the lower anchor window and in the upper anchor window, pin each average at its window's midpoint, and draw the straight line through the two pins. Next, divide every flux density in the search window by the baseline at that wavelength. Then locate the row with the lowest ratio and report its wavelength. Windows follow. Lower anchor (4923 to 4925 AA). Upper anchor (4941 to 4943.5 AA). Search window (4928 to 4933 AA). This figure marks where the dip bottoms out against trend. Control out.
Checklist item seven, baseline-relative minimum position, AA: 4932.72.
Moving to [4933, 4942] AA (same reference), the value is 4939.54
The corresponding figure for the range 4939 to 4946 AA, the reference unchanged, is 4939.54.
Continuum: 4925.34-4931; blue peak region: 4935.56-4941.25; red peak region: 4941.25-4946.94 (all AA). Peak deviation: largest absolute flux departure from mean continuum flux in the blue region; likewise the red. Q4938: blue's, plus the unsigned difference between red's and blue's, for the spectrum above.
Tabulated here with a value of 21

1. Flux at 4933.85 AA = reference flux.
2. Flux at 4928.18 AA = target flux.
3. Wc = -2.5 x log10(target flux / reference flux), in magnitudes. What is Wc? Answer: -0.16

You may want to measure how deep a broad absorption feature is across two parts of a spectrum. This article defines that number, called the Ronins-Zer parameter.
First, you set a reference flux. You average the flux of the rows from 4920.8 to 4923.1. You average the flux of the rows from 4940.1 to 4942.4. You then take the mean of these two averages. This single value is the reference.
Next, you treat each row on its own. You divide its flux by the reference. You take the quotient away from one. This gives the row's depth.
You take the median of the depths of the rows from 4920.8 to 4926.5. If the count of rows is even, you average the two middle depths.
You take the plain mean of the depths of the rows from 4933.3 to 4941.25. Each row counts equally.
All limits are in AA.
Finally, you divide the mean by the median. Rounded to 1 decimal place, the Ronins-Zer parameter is 1.2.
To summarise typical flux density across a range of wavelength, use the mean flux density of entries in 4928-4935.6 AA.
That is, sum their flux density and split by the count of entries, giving 73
